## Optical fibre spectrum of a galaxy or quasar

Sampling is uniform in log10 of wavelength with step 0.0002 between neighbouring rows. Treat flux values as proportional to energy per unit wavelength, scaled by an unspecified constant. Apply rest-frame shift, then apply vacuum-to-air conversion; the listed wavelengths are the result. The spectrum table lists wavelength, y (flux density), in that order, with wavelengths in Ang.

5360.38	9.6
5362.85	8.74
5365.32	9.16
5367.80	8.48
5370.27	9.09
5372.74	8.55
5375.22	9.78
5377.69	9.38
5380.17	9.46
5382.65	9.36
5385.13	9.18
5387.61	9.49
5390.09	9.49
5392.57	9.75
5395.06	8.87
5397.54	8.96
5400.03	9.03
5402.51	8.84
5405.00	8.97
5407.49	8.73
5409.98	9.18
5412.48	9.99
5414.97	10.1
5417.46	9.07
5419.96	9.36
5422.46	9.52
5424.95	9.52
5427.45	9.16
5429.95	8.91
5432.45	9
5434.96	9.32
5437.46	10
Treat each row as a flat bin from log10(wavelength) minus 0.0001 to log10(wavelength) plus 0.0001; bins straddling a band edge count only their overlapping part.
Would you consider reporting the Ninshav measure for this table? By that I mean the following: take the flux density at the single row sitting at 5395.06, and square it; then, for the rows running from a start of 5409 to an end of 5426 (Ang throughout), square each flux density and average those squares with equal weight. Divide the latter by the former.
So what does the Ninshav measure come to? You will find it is 1.16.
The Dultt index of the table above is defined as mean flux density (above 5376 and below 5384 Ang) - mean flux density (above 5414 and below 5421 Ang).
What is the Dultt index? -0.1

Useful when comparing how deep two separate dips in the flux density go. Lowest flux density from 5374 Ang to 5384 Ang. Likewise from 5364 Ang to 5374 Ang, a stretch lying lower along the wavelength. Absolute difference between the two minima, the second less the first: 0.88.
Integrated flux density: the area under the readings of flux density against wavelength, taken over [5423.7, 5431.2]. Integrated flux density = 69.0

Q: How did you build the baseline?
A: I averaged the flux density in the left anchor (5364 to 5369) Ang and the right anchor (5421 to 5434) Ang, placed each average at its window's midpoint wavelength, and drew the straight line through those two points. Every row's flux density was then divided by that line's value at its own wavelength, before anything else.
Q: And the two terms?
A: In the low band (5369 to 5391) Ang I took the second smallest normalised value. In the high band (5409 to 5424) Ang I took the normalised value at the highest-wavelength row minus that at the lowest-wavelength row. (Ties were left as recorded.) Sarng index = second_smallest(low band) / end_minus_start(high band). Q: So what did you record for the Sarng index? 37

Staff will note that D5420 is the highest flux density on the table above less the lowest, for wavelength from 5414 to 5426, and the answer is 1.0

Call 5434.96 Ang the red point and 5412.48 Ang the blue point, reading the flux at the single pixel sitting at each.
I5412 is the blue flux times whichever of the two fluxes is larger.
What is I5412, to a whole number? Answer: 100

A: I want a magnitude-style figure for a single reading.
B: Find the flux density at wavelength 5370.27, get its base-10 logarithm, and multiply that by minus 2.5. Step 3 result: -2.40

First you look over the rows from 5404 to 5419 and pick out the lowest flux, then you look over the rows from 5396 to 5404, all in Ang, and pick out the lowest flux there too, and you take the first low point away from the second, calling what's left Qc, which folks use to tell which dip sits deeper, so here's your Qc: 0.1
